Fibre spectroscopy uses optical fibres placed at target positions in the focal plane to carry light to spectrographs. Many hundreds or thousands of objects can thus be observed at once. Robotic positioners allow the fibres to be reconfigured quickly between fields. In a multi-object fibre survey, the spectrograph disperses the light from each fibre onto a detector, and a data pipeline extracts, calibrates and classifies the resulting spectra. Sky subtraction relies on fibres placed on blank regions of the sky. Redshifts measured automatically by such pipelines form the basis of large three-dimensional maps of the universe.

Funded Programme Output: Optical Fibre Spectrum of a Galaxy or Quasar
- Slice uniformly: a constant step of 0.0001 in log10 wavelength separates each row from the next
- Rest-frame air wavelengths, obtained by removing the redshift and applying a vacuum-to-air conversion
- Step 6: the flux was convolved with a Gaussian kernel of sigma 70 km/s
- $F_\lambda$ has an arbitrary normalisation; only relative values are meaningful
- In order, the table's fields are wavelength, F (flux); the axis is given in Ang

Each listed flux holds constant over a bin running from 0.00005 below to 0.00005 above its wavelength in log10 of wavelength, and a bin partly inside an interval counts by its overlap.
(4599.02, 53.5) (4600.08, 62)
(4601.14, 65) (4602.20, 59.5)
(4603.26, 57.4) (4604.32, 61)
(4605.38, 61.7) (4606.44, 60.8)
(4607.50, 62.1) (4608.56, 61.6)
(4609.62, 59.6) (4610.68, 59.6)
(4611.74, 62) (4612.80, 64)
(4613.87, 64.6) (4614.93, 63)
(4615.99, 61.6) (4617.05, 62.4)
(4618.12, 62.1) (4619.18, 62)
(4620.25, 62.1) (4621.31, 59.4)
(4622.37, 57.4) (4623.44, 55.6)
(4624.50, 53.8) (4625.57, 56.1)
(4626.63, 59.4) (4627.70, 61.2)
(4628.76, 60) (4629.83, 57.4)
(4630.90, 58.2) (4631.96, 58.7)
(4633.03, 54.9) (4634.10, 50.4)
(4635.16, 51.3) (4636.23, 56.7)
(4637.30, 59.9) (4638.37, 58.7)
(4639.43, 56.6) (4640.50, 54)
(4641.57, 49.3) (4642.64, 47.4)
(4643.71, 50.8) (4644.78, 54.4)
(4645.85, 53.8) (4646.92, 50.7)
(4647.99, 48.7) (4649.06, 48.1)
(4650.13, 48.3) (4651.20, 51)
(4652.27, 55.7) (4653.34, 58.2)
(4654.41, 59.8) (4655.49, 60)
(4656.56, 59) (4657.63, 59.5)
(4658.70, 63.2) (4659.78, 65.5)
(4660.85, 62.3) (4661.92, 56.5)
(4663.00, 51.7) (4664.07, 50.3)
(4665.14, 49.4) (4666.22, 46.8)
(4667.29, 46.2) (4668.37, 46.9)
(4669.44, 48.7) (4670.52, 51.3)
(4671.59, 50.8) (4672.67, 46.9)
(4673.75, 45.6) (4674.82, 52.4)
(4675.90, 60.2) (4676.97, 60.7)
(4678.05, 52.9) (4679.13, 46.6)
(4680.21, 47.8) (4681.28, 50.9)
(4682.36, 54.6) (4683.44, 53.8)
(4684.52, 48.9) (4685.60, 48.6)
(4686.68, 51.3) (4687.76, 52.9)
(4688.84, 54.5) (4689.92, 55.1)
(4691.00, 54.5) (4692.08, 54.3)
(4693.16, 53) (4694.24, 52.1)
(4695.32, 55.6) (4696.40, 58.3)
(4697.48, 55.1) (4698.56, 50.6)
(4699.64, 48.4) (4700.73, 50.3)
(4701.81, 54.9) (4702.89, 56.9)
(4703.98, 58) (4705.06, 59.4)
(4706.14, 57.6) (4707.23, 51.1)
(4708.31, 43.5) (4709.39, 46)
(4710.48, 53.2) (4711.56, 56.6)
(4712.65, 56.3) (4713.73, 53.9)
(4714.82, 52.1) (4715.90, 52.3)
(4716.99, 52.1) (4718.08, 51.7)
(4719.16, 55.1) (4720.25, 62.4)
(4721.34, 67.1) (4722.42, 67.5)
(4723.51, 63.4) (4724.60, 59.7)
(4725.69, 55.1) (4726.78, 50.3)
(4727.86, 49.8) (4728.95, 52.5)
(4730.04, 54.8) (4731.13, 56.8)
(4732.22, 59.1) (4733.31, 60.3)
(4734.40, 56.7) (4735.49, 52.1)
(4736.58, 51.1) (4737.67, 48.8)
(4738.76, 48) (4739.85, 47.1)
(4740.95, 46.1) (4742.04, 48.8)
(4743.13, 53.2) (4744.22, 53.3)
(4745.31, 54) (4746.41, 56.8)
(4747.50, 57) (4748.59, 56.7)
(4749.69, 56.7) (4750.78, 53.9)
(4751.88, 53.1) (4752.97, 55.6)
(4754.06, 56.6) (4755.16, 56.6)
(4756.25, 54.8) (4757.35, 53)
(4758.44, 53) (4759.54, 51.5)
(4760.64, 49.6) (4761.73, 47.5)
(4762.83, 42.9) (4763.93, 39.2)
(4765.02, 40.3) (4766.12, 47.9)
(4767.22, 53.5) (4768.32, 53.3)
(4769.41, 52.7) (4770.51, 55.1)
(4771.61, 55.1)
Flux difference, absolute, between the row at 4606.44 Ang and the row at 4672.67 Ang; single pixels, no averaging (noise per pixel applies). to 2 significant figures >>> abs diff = 14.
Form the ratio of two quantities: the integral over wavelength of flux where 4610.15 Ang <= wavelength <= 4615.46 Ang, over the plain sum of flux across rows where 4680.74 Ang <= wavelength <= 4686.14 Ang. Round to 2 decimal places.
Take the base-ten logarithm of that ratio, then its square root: 0.34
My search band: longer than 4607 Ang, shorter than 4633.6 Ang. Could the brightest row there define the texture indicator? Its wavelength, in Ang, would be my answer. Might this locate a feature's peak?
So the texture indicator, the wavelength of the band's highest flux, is 4613.87 Ang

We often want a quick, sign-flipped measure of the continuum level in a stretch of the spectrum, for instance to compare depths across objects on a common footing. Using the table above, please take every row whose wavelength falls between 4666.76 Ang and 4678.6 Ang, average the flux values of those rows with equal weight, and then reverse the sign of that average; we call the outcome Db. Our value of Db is -51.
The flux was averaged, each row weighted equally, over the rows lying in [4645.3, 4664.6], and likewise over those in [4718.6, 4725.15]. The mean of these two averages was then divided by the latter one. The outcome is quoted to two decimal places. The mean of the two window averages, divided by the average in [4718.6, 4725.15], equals 0.95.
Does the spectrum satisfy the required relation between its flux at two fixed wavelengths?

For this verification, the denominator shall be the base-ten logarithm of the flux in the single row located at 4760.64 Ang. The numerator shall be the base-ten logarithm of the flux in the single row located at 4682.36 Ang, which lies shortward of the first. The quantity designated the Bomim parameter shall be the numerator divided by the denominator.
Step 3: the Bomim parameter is 1.02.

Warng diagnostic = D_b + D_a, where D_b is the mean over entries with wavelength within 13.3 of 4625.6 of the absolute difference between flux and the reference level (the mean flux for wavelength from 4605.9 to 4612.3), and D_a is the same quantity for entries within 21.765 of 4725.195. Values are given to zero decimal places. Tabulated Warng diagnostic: 11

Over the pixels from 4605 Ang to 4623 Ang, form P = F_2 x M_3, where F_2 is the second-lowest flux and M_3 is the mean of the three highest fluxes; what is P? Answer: 3794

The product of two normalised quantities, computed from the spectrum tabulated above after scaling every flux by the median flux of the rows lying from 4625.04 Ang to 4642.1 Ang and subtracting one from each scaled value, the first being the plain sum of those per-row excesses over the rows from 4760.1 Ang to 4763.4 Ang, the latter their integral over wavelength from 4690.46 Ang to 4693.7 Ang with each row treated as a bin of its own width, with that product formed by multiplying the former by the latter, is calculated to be 0.10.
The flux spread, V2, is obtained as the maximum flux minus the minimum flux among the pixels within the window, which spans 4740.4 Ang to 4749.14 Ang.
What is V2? 10.9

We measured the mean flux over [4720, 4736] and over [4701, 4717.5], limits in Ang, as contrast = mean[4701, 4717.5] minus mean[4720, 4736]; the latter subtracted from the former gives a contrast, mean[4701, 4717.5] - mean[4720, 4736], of -4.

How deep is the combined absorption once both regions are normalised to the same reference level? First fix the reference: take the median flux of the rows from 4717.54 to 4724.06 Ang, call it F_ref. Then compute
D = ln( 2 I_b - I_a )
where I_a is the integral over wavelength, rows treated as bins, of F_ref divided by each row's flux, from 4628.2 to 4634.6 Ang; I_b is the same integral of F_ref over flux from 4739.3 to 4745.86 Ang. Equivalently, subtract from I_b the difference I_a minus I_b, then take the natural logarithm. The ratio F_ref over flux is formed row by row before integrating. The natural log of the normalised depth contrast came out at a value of 2.23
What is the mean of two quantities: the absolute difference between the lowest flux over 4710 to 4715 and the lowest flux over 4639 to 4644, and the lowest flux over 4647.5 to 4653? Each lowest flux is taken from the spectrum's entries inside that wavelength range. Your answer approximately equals 26.4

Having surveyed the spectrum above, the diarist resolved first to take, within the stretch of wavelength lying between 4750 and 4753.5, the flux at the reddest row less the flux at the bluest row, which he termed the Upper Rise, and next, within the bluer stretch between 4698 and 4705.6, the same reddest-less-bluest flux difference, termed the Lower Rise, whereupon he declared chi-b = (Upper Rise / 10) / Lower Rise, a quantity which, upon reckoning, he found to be 0.02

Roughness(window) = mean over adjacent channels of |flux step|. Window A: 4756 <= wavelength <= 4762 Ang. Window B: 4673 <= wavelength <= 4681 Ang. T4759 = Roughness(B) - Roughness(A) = 4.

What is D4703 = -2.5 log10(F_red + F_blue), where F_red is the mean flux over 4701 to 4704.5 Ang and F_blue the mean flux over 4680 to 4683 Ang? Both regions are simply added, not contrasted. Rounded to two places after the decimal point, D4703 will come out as -5.08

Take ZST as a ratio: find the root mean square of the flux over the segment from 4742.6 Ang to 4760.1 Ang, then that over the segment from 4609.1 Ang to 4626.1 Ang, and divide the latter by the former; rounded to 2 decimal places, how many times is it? 1.10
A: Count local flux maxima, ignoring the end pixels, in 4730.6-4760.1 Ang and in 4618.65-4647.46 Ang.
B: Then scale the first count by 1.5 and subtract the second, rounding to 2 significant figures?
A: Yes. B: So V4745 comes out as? -2.0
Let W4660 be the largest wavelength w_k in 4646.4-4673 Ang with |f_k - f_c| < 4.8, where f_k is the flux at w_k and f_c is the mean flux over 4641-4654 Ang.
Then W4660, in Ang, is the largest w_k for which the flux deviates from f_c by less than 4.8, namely 4672.67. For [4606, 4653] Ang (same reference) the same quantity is 4652.27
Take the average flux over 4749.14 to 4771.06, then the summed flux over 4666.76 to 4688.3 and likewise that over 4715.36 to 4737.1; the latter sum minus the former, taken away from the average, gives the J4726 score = -61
